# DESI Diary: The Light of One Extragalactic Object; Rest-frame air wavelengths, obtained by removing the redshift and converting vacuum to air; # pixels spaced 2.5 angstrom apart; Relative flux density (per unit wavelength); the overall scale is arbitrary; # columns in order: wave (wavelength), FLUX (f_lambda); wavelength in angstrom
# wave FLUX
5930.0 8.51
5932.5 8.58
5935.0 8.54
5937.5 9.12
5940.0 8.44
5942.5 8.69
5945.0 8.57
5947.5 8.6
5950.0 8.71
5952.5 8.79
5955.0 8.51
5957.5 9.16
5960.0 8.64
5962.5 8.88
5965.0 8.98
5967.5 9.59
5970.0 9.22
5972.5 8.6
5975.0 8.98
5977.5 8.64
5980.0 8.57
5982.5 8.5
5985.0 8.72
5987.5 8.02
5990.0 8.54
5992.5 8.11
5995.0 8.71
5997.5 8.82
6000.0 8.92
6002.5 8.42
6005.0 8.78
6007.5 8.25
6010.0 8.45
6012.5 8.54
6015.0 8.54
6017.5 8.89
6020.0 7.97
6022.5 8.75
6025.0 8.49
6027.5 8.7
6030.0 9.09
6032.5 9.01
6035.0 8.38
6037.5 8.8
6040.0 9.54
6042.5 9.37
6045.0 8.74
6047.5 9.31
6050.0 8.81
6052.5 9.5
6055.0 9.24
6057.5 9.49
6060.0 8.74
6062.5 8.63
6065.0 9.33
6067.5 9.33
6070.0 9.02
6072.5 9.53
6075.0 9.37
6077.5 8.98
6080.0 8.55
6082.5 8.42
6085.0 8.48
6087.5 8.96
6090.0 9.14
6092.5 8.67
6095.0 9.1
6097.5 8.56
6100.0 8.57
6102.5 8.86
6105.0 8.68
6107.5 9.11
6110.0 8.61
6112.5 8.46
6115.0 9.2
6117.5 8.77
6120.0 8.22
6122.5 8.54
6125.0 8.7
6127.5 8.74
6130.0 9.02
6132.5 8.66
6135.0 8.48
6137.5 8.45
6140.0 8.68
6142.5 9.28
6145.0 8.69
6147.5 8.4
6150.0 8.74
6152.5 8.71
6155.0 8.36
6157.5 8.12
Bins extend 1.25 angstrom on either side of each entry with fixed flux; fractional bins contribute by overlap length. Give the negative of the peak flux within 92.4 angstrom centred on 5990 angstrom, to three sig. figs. -9.59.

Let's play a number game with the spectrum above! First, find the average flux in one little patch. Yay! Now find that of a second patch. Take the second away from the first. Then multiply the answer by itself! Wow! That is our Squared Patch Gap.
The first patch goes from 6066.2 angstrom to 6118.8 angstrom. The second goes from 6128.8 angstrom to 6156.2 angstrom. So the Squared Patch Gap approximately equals 0.038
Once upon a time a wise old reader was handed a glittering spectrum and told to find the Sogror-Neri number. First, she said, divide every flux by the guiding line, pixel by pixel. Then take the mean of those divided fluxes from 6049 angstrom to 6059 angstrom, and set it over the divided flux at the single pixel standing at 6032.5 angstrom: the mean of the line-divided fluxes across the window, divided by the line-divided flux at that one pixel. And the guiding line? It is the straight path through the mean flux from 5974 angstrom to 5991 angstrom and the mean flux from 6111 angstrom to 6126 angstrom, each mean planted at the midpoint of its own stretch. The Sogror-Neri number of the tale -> 1.03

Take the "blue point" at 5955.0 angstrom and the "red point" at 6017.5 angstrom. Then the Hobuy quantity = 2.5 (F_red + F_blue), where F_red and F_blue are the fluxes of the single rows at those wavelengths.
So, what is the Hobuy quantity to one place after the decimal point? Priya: 43.5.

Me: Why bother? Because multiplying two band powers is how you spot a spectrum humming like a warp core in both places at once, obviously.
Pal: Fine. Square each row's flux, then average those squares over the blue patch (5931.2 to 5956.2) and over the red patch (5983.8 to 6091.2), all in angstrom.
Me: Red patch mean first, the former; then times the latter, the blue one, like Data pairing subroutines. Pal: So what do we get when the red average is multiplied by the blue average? 5846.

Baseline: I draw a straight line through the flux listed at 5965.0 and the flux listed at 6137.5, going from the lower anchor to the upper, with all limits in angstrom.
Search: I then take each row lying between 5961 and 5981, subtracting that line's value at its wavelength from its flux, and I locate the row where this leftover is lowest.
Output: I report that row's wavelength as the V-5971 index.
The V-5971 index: 5980.0 angstrom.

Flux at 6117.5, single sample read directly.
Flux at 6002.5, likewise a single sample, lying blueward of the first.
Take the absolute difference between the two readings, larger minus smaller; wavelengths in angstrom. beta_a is 0.35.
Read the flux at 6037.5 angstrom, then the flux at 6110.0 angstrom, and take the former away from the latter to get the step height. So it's -0.2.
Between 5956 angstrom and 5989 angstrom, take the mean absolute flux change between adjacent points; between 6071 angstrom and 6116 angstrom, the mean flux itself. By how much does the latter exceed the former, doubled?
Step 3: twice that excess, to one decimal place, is 17.0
